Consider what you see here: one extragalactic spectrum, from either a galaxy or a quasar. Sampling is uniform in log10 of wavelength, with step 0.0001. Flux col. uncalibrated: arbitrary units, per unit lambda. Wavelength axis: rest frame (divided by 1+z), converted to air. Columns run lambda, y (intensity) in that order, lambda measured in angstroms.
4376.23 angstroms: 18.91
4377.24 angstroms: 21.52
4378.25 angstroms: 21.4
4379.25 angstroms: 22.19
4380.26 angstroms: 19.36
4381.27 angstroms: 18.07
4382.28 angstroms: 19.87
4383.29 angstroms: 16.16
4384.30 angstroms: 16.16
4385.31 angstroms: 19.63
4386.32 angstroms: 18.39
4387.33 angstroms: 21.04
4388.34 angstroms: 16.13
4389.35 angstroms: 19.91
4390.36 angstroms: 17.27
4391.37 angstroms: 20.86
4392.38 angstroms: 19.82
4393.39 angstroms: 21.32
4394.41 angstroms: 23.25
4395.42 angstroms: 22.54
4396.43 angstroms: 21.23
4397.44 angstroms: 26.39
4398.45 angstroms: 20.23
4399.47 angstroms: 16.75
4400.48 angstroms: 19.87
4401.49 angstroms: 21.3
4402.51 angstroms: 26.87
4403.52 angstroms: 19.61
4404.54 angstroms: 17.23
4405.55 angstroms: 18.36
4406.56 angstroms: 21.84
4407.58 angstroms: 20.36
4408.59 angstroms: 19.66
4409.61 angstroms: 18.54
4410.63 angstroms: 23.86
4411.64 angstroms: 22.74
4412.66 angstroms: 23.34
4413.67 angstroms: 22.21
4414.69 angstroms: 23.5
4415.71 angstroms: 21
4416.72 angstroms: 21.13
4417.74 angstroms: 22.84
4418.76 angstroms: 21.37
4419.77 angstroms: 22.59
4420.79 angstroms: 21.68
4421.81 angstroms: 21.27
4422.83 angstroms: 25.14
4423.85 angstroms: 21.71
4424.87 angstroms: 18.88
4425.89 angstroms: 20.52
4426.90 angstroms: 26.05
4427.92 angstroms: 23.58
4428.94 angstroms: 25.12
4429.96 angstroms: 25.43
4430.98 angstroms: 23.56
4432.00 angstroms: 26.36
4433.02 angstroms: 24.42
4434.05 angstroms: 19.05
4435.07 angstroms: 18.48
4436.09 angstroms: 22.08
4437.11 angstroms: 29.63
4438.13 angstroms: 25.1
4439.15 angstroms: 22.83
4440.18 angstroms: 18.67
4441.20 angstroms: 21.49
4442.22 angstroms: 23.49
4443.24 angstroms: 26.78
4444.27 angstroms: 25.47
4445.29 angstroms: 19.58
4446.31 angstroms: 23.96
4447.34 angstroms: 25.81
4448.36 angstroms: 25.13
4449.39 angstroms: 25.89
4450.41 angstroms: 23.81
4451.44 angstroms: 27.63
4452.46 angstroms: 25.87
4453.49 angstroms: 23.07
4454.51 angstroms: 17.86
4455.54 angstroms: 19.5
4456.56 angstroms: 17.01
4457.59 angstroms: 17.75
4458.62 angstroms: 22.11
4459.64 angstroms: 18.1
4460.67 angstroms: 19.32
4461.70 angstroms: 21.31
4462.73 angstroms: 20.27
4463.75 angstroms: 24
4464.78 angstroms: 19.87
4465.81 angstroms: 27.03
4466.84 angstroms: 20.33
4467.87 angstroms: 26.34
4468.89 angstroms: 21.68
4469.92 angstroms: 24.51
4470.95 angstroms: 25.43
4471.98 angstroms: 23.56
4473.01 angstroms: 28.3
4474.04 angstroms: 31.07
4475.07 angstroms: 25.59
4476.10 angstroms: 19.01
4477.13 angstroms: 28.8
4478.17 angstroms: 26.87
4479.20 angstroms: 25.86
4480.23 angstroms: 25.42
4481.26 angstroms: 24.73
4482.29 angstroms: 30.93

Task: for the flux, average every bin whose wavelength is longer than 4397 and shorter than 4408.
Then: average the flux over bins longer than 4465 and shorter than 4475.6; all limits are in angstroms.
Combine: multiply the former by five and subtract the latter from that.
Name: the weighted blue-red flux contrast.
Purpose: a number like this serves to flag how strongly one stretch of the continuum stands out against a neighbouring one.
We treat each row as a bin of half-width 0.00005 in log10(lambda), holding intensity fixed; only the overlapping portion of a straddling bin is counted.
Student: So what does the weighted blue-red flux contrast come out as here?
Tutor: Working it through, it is 78.6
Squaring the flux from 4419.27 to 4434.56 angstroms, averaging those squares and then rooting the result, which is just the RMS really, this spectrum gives 23.1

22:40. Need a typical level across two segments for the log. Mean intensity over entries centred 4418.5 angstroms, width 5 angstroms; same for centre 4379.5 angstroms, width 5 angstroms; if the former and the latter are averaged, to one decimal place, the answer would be 21.2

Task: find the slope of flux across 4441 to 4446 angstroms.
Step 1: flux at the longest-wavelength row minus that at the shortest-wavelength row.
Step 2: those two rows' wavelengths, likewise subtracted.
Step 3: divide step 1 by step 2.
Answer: -0.5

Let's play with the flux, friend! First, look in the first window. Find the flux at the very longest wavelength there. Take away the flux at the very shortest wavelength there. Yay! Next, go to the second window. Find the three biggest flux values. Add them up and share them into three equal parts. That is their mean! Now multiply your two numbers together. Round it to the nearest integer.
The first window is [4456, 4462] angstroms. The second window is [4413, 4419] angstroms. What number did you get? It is 98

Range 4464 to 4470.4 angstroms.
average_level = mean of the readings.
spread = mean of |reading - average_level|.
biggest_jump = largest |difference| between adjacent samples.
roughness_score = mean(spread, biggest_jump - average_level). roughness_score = -6.7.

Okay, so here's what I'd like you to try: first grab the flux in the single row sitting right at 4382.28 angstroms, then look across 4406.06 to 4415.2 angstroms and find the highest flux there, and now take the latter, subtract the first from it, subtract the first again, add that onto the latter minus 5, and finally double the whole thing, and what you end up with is 6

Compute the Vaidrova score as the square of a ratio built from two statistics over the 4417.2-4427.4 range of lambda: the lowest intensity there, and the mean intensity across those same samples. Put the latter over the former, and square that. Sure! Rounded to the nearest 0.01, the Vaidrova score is 1.38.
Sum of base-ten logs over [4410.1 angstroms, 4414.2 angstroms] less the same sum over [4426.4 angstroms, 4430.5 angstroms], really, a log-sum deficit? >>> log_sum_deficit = -0.14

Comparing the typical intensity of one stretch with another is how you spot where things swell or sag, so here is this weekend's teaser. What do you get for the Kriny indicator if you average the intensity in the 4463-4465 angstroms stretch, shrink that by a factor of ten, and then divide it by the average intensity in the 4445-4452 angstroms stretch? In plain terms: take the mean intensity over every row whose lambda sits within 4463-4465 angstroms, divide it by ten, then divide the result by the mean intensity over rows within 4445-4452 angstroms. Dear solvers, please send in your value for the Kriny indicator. 0.089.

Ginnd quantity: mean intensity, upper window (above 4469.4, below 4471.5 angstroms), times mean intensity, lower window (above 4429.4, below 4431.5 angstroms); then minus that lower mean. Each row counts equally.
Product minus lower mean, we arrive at 587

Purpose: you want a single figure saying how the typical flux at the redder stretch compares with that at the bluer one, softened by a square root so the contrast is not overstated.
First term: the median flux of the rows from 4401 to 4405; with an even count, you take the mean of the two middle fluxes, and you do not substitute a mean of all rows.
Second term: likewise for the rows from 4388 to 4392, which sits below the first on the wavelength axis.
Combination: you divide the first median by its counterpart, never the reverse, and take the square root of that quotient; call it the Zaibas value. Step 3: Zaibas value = 1.05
